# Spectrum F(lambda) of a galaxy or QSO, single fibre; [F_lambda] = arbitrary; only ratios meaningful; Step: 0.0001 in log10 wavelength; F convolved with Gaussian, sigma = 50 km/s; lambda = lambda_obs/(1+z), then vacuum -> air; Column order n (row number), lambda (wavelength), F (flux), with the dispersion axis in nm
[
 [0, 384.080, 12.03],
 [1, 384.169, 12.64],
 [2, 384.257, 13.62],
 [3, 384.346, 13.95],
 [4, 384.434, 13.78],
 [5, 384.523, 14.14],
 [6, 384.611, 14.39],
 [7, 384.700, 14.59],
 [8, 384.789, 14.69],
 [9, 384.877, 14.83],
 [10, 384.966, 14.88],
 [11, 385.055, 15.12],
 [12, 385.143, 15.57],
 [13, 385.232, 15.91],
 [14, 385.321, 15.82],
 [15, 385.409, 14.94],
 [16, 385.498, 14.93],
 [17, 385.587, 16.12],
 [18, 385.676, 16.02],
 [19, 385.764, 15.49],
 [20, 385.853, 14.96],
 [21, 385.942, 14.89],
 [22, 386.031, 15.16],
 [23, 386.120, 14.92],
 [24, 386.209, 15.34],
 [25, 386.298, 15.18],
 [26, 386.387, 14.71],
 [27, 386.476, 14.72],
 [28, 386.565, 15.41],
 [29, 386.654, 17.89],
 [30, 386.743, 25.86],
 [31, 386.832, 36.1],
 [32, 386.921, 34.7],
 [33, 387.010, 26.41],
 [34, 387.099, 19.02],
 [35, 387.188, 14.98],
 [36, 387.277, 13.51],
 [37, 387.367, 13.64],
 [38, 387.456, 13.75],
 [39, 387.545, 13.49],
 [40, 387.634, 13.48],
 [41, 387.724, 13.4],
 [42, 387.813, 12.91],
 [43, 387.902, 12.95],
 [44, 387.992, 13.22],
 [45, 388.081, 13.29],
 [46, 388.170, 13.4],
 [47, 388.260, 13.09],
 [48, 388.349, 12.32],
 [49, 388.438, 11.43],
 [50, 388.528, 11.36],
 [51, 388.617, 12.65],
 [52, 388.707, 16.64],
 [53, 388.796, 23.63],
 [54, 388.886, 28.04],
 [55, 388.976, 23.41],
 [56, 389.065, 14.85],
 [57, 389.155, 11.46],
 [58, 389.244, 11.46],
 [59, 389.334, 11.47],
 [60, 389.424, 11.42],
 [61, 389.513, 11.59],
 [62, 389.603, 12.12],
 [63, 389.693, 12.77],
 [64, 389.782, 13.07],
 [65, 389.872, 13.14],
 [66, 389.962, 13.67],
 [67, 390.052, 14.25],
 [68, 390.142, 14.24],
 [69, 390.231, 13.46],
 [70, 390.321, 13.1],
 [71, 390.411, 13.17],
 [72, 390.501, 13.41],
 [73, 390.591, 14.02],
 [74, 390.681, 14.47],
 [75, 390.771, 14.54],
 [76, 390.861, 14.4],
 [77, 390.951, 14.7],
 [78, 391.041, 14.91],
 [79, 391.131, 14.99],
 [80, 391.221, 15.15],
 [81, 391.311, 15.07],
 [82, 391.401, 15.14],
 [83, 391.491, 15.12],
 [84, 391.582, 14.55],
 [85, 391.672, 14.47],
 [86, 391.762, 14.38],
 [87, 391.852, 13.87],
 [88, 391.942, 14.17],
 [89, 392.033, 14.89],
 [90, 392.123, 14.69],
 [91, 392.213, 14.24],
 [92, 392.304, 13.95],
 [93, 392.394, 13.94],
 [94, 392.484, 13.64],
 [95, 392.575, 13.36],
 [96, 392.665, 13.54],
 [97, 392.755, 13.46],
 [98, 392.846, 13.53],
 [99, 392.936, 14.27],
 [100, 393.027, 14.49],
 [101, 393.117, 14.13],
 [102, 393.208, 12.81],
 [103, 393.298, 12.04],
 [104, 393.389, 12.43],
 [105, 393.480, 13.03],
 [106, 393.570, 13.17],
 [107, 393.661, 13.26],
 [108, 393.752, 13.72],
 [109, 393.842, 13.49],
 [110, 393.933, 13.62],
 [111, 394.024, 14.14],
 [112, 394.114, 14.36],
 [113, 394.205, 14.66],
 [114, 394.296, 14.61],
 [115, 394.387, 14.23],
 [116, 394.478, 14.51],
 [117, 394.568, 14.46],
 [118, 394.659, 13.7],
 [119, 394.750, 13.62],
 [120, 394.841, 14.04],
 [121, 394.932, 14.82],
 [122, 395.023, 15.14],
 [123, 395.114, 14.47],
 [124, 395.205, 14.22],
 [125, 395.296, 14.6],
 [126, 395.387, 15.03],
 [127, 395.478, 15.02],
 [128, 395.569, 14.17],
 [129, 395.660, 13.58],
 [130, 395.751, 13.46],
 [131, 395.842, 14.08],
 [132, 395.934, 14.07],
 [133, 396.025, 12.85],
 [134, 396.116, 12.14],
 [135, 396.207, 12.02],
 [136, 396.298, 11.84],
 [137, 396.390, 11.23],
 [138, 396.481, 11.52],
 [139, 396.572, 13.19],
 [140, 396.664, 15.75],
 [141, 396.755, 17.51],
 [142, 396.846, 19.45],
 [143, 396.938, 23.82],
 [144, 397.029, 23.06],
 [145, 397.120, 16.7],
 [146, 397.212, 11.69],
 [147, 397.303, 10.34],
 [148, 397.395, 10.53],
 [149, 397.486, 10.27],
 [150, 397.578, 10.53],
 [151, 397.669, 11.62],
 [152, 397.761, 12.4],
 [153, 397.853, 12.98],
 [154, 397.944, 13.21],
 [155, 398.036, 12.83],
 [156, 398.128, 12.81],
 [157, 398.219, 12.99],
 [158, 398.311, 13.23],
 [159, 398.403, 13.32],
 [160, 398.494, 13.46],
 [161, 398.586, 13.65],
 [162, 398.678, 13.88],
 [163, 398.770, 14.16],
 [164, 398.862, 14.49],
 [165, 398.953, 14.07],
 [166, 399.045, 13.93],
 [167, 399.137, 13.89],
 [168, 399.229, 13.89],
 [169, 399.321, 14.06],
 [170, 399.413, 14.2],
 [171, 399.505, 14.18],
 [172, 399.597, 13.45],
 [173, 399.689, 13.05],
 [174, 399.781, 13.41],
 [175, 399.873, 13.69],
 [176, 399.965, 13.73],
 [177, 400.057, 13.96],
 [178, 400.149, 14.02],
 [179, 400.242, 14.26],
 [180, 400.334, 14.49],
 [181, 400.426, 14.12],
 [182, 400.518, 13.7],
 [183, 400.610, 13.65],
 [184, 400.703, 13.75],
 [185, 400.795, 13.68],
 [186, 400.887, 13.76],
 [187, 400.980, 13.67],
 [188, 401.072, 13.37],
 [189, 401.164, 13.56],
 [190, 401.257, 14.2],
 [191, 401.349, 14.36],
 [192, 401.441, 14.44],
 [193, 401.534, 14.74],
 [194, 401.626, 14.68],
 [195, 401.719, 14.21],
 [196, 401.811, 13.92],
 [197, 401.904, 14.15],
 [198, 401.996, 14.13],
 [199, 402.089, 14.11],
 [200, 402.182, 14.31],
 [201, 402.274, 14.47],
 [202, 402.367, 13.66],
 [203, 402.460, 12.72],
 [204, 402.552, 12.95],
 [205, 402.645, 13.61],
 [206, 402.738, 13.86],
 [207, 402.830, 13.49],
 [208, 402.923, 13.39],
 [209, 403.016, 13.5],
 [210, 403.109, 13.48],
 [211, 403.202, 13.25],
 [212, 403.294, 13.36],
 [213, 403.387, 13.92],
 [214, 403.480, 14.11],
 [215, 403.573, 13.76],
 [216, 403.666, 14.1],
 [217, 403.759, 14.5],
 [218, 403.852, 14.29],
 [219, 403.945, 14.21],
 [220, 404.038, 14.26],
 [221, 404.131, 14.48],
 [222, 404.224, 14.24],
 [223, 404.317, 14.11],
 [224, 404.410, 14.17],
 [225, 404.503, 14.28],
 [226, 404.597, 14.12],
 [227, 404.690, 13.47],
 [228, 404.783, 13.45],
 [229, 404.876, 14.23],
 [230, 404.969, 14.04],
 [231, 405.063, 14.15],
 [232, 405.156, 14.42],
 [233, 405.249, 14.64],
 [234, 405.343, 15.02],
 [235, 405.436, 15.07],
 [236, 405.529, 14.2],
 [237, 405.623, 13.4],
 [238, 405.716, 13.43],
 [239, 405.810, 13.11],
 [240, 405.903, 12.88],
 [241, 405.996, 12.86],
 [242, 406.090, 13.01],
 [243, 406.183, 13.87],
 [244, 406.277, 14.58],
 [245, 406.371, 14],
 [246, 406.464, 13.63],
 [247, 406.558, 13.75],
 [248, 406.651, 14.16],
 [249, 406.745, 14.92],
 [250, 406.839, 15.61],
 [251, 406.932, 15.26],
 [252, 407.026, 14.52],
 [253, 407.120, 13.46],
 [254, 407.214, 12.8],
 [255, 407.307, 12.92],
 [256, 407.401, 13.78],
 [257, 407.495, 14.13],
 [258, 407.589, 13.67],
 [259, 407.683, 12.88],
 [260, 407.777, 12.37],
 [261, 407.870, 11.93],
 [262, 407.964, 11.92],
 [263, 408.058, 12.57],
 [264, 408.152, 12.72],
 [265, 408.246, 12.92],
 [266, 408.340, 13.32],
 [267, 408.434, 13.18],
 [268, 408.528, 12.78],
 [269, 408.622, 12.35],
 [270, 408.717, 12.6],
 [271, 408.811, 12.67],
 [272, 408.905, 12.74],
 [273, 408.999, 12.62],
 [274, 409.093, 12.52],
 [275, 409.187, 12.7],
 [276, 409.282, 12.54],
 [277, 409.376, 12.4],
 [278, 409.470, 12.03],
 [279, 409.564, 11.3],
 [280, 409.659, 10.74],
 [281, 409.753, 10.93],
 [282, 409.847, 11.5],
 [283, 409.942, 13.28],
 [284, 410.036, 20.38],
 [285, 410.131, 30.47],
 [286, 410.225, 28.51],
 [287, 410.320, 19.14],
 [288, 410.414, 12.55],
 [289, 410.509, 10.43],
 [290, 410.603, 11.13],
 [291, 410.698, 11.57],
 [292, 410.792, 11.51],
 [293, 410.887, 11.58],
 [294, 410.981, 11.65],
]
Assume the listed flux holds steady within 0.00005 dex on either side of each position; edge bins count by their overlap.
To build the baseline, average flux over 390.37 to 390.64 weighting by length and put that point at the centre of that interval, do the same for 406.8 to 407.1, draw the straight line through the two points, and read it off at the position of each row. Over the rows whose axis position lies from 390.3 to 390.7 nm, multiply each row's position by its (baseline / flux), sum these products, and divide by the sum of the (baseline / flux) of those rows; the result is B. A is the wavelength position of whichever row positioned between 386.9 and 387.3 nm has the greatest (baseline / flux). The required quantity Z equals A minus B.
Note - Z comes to -3.22 nm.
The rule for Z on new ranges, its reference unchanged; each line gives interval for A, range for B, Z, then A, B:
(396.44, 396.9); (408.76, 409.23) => -12.52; 396.481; 409.00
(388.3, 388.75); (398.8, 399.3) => -10.52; 388.528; 399.05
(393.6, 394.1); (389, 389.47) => 4.41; 393.661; 389.25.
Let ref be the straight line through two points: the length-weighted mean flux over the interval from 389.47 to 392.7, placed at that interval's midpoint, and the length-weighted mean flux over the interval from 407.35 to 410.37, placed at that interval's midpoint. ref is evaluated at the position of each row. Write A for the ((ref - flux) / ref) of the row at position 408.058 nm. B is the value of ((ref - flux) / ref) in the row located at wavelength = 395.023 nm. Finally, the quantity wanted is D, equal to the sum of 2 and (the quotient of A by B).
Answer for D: 0.7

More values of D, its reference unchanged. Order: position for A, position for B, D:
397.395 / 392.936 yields -11.6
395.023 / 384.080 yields 1.4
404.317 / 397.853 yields 1.9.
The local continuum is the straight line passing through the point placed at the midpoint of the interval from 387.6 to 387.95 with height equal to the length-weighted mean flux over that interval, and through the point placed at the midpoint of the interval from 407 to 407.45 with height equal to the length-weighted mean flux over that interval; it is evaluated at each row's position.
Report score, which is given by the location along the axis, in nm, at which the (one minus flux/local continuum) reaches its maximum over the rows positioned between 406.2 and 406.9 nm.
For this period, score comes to 406.464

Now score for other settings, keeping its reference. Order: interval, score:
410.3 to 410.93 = 410.509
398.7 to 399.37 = 399.229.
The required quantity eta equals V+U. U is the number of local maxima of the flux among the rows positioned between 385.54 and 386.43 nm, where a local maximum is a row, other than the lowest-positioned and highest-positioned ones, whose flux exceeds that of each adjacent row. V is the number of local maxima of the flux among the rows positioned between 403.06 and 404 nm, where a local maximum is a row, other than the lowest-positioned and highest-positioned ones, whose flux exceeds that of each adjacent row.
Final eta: 4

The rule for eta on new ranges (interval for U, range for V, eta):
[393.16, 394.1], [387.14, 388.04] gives 2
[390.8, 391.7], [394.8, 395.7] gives 4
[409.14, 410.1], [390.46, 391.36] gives 2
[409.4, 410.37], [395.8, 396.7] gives 1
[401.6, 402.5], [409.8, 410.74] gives 3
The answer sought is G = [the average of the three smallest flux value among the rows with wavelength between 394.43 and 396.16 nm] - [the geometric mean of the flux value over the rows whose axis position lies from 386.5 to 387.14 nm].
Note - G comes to -11.1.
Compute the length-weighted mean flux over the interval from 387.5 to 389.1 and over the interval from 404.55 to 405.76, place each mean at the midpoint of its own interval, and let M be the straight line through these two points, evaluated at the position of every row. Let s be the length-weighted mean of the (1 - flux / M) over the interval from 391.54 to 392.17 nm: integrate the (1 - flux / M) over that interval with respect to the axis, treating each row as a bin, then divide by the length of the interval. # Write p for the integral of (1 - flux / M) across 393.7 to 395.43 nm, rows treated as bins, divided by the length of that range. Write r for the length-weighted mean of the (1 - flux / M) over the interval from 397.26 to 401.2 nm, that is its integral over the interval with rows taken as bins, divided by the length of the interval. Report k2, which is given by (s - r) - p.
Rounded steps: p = 0.04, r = 0.08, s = 0.04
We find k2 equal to -0.08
